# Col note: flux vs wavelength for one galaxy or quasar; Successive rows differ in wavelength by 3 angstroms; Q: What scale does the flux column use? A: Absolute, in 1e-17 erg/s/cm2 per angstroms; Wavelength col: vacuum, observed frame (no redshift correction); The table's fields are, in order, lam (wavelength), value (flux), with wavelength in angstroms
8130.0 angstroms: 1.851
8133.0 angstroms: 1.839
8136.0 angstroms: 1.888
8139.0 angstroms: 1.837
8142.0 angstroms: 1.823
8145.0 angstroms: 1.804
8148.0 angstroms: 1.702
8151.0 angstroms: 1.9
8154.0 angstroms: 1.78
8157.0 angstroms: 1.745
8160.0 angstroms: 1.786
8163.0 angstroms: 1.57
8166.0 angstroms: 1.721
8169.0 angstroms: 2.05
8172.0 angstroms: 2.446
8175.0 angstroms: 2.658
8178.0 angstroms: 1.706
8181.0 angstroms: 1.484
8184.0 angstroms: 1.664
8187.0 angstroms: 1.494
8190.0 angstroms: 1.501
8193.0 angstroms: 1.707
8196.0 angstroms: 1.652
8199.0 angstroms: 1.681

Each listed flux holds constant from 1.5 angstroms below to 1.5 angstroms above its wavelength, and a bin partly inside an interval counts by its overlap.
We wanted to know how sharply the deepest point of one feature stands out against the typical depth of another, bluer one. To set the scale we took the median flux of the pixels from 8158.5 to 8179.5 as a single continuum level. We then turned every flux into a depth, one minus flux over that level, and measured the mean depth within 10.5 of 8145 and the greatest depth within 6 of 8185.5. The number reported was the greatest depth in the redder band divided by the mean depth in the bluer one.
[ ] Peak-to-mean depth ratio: -9.1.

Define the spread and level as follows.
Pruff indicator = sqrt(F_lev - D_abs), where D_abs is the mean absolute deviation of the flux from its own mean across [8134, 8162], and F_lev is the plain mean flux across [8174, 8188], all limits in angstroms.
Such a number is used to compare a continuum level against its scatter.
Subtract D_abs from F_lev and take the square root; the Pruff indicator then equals 1.32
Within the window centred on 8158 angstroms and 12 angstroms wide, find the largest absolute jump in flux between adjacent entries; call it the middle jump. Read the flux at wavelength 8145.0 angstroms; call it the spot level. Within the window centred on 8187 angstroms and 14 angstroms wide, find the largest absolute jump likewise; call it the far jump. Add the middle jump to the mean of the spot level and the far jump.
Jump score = 1.22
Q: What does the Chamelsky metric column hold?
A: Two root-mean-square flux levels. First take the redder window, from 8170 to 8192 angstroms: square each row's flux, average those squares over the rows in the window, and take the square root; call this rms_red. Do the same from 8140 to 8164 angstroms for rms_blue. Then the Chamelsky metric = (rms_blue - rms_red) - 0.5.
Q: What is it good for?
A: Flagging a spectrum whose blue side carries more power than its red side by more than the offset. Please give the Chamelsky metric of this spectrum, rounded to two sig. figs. -0.64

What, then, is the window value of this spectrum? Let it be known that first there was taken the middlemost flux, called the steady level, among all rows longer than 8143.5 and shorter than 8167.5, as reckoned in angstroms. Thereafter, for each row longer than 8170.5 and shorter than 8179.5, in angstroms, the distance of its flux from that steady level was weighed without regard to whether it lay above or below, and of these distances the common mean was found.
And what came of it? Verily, 0.55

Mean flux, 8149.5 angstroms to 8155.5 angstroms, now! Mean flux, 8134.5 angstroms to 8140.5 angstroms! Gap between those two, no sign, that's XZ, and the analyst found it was 0.0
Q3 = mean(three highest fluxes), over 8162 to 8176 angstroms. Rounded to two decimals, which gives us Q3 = 2.38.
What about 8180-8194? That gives 1.62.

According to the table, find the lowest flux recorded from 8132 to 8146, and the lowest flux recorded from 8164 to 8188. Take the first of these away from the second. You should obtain -0.32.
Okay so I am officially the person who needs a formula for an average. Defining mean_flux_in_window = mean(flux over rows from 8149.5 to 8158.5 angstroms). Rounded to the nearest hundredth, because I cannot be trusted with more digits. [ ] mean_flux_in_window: 1.81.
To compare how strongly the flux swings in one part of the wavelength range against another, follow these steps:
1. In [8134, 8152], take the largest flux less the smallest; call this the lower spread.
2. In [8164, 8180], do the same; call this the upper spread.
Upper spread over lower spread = 4.8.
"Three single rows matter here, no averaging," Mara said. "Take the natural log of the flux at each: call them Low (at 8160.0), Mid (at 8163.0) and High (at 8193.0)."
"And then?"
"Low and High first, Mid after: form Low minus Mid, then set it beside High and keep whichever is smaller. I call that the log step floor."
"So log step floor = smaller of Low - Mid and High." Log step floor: 0.13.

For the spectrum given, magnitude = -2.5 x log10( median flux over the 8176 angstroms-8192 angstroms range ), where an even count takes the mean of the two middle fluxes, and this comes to -0.44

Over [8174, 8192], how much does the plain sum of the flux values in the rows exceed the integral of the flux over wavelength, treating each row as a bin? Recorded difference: -21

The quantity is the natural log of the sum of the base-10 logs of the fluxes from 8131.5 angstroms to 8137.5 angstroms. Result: -0.62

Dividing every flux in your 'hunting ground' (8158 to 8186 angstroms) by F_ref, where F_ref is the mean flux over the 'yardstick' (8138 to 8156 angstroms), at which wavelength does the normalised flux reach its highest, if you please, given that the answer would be 8175.0 angstroms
